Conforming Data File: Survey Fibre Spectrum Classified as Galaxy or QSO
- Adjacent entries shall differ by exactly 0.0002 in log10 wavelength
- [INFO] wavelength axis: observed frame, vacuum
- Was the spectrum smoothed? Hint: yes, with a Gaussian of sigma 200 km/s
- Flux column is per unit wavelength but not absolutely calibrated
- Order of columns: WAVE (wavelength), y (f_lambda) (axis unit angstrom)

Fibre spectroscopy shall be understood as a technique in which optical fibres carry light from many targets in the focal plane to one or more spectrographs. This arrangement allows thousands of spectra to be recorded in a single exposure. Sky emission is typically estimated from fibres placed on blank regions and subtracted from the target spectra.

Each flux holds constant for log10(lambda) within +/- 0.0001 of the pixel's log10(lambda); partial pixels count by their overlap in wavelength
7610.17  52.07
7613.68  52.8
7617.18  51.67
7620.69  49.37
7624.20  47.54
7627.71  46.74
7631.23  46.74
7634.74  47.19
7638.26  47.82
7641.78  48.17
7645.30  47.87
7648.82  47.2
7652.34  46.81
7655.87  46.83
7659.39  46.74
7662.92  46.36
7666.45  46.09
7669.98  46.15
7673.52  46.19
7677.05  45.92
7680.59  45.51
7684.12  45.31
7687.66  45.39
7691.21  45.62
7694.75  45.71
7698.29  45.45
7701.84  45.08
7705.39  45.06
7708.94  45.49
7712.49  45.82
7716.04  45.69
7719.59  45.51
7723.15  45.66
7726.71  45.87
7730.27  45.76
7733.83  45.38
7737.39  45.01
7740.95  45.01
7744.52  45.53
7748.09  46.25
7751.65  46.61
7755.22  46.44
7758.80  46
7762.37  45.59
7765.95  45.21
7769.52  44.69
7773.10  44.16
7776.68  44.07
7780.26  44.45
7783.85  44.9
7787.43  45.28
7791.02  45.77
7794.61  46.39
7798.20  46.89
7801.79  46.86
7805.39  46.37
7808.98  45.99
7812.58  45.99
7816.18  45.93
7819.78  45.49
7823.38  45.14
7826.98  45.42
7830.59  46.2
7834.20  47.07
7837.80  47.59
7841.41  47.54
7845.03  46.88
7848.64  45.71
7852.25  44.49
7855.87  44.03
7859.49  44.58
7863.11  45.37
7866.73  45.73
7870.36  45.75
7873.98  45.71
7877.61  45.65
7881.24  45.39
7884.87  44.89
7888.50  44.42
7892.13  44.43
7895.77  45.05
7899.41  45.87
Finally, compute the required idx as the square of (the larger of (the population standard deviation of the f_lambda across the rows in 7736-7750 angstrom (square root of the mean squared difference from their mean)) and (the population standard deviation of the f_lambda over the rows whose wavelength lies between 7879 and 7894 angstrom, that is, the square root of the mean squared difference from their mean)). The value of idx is 0.26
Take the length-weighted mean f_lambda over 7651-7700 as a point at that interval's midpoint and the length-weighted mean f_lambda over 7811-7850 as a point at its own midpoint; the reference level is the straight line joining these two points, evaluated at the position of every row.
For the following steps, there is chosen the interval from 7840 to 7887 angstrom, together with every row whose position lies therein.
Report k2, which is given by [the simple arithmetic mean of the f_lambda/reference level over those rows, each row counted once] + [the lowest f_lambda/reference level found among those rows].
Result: 1.93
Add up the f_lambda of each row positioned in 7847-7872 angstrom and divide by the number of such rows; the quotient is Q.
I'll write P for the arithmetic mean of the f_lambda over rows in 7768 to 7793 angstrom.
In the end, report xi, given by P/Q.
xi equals 0.99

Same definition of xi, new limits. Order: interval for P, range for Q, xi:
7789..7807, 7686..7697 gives 1.02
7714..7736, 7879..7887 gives 1.01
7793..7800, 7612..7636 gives 0.95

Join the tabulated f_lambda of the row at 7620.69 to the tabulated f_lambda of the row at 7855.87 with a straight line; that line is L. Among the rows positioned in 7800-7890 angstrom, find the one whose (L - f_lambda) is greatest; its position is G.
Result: 7855.87 angstrom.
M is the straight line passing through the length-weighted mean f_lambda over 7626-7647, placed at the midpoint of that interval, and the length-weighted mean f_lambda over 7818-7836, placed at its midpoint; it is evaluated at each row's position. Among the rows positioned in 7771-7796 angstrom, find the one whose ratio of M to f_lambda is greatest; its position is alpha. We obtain 7776.68 angstrom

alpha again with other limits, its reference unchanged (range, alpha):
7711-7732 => 7719.59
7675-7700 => 7684.12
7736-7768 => 7737.39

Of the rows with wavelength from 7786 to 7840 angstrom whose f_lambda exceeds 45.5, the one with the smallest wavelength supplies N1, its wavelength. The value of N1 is 7791.02 angstrom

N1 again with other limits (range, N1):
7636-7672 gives 7638.26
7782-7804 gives 7791.02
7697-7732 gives 7712.49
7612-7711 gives 7613.68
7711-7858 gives 7712.49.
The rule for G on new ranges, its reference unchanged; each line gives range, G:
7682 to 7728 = 7684.12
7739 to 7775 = 7773.10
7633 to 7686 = 7684.12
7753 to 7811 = 7776.68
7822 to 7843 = 7823.38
